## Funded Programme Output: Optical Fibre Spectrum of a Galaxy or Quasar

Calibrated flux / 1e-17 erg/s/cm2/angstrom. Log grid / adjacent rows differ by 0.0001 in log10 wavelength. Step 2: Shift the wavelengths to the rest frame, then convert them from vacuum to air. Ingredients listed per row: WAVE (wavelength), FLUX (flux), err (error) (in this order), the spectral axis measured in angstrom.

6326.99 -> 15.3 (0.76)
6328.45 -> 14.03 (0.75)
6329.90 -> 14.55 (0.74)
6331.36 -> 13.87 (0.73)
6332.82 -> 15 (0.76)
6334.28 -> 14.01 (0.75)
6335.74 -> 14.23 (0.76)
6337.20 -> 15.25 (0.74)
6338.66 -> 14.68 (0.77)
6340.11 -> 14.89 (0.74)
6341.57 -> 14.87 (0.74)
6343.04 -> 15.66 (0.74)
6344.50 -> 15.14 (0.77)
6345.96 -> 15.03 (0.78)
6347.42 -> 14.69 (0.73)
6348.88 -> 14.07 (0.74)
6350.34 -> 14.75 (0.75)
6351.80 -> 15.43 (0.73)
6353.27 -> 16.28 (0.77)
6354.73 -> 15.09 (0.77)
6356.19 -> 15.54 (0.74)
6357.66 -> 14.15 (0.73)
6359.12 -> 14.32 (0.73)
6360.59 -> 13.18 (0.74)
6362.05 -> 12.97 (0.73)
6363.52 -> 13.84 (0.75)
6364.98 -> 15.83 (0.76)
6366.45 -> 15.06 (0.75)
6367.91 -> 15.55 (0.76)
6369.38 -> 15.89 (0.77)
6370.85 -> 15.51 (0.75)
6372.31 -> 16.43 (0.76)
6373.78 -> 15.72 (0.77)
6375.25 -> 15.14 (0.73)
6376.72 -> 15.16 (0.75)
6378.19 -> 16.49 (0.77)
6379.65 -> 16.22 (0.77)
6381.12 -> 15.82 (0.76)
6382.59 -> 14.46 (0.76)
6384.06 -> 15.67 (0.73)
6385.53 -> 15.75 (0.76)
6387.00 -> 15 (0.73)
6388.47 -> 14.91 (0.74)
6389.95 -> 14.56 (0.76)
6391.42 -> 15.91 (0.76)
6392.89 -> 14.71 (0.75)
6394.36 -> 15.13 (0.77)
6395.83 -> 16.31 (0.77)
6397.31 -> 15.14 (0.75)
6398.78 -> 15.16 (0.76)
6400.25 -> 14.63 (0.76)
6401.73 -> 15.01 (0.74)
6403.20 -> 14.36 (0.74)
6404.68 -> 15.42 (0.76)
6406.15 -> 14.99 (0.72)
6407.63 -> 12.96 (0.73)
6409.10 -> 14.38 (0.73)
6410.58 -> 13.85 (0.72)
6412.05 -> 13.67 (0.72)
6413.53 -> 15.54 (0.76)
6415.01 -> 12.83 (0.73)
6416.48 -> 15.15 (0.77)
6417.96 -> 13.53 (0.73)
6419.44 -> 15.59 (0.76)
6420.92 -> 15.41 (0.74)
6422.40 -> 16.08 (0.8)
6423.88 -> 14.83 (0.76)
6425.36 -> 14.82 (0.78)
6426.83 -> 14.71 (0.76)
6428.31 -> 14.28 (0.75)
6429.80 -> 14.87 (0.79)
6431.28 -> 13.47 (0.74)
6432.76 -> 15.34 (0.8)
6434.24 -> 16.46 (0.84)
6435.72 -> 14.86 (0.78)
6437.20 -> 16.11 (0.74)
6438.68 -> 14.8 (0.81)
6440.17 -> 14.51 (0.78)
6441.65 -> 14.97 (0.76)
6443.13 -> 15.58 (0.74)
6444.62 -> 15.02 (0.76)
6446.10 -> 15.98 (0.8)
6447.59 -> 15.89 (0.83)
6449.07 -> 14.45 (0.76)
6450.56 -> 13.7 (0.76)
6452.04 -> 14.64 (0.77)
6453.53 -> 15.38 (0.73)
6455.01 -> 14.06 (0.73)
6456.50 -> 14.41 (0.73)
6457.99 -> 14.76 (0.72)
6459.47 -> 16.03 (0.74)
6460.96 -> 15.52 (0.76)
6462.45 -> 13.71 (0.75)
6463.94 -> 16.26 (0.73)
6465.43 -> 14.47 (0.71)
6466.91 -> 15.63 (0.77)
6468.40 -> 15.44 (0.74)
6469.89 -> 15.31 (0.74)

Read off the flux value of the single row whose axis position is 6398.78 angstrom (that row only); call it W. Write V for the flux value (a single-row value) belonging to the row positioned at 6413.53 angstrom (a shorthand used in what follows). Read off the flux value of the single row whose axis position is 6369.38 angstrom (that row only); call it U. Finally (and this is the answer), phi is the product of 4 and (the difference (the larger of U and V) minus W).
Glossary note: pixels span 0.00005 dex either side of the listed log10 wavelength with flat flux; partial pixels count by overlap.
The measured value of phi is 3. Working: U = 15.89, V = 15.54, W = 15.16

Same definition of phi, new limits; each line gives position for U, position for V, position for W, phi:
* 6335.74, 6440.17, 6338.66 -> -1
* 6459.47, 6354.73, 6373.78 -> 1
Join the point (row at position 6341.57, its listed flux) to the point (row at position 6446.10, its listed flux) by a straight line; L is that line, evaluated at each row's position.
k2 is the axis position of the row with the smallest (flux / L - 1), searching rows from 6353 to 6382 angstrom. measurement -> 6362.05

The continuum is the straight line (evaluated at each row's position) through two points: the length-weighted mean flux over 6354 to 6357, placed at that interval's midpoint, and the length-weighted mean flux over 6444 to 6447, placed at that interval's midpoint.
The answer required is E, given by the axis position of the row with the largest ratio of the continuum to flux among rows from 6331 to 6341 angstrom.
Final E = 6331.36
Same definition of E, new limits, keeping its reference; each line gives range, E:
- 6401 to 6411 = 6407.63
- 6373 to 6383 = 6382.59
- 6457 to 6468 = 6462.45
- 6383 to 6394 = 6389.95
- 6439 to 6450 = 6449.07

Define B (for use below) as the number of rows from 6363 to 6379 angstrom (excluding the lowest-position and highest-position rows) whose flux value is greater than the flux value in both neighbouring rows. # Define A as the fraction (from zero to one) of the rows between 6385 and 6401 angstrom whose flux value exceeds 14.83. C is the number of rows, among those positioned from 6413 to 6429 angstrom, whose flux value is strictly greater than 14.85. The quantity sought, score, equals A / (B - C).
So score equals -0.36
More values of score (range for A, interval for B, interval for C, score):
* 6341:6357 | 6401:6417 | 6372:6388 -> -0.10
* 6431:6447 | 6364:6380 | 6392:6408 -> -0.18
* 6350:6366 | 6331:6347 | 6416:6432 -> -0.45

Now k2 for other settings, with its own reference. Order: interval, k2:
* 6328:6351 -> 6331.36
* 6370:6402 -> 6400.25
